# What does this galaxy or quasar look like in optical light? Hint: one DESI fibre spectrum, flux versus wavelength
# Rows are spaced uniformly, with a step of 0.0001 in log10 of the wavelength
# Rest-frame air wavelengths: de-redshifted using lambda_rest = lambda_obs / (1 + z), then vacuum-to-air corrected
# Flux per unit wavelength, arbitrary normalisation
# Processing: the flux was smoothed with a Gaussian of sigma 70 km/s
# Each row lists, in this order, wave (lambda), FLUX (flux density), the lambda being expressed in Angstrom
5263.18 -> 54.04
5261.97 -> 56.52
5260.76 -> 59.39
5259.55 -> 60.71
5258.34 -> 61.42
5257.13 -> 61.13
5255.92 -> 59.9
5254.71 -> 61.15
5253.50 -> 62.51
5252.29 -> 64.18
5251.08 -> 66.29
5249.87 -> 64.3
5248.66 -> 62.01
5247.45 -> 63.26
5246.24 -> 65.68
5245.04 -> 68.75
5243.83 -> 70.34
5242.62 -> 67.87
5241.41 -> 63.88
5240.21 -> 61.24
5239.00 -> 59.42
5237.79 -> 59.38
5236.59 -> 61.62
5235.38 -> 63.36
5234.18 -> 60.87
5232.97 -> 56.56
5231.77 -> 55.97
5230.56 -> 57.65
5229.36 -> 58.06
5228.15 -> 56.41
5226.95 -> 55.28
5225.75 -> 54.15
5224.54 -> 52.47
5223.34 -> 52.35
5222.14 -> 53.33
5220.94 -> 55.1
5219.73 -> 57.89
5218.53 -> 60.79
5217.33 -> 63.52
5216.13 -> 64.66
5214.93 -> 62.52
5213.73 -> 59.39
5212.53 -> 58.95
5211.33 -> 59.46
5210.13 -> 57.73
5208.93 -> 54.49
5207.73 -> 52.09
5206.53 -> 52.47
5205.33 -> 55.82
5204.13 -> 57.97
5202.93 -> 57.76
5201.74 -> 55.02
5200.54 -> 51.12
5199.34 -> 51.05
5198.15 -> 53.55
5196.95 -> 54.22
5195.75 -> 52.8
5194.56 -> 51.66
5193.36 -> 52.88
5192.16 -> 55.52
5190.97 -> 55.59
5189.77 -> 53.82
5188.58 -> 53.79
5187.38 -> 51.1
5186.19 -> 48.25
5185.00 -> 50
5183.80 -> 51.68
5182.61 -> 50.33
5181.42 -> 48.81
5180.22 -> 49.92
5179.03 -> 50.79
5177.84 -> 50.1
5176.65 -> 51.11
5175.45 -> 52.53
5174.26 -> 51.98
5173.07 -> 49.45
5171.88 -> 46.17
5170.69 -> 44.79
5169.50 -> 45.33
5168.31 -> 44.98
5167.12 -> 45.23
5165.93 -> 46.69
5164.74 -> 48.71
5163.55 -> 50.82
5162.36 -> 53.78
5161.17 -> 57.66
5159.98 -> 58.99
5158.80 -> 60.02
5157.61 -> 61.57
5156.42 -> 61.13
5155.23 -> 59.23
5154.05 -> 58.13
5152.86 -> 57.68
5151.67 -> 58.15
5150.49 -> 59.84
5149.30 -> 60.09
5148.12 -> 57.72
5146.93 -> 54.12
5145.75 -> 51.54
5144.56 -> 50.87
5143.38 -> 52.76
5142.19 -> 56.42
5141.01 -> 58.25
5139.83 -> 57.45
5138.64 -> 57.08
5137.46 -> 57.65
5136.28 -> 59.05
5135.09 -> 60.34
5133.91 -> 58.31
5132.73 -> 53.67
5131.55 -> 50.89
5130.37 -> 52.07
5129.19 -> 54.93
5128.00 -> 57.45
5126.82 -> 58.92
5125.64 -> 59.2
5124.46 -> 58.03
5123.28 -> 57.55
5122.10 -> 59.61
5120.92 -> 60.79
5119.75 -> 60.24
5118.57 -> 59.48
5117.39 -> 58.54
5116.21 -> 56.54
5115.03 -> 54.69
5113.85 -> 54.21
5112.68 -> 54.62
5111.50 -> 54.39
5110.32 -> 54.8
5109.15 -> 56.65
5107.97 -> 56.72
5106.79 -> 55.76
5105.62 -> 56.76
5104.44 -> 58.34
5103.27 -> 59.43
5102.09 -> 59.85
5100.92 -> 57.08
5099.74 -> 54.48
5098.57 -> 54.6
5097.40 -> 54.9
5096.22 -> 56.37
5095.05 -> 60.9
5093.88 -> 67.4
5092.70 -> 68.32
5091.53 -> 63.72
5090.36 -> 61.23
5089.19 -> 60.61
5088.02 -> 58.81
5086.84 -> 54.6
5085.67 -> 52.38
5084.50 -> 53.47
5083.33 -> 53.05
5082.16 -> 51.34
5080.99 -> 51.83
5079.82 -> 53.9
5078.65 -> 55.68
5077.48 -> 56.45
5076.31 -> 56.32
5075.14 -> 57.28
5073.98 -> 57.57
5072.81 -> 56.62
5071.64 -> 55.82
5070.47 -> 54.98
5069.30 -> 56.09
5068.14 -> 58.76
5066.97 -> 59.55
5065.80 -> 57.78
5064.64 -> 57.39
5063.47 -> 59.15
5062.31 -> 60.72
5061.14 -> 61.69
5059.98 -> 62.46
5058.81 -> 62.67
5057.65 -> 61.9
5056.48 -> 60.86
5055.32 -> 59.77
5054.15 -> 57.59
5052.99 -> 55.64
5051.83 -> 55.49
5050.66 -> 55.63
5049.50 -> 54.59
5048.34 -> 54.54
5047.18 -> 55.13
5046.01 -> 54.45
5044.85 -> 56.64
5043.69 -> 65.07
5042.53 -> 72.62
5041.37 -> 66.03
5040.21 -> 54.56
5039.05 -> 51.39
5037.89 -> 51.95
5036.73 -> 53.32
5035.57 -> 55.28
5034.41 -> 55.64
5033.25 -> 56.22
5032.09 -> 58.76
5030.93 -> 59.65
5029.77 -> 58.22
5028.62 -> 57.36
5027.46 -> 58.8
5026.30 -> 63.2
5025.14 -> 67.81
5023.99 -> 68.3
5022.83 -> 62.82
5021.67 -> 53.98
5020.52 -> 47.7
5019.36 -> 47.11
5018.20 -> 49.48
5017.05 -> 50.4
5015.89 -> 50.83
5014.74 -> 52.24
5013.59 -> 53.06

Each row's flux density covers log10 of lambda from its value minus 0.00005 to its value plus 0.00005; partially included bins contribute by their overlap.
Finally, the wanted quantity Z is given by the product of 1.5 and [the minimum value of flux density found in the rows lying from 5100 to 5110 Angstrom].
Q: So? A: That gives 84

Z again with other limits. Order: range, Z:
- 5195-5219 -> 77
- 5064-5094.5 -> 77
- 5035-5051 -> 77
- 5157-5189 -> 67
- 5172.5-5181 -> 74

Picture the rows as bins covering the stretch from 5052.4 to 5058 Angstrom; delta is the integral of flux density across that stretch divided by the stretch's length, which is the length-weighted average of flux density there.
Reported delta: 59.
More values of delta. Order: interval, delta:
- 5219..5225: 54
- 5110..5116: 55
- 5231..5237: 60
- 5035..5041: 54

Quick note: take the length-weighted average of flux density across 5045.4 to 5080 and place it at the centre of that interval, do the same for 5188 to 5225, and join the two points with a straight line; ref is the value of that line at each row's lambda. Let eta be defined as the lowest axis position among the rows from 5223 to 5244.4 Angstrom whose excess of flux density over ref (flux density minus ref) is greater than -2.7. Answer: 5225.75 Angstrom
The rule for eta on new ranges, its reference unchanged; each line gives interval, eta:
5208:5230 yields 5208.93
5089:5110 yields 5089.19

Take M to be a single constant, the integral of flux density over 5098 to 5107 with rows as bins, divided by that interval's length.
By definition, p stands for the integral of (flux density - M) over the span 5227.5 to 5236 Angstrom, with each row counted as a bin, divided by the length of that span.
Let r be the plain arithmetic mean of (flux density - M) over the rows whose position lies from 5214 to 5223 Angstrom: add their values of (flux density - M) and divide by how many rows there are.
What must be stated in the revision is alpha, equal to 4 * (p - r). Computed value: -5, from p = 1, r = 2.6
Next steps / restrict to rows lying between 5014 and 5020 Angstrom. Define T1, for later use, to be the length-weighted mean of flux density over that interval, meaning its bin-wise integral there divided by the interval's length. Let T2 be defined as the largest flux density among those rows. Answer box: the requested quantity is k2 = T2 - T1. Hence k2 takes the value 2.2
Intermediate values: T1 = 50.1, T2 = 52.24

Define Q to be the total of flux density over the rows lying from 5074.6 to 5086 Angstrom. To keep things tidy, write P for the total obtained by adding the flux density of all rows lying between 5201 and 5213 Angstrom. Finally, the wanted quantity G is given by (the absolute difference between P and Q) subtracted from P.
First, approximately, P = 562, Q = 542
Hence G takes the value 542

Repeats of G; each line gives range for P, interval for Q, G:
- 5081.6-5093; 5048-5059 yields 576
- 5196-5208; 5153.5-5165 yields 512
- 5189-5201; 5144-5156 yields 497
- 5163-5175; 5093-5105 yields 365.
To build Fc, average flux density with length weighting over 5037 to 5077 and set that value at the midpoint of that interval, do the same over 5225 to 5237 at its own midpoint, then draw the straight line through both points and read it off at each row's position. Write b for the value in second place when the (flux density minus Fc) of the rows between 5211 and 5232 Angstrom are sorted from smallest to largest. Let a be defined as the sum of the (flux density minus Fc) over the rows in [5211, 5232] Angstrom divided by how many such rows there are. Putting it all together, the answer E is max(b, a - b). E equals 5.2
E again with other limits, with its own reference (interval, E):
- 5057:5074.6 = 3.0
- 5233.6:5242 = 2.0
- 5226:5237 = 2.4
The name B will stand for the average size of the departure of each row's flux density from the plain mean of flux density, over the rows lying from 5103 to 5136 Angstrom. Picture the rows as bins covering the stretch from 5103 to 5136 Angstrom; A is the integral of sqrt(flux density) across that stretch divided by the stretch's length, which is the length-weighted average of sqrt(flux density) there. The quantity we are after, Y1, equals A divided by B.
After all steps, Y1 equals 3.5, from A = 7.54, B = 2.13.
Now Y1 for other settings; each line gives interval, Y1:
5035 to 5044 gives 1.1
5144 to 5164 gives 2.6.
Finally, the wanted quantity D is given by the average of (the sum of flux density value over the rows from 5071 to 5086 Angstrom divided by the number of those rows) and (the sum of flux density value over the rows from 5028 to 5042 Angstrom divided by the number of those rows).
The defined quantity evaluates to 55.6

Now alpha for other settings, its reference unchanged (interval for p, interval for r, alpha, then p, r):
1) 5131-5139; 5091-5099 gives -17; 0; 3.8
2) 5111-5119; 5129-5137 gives 2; -1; -1.5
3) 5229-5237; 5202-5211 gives 15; 2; -1.6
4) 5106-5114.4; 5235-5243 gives -28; -2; 5.3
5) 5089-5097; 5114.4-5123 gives 16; 5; 1.4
